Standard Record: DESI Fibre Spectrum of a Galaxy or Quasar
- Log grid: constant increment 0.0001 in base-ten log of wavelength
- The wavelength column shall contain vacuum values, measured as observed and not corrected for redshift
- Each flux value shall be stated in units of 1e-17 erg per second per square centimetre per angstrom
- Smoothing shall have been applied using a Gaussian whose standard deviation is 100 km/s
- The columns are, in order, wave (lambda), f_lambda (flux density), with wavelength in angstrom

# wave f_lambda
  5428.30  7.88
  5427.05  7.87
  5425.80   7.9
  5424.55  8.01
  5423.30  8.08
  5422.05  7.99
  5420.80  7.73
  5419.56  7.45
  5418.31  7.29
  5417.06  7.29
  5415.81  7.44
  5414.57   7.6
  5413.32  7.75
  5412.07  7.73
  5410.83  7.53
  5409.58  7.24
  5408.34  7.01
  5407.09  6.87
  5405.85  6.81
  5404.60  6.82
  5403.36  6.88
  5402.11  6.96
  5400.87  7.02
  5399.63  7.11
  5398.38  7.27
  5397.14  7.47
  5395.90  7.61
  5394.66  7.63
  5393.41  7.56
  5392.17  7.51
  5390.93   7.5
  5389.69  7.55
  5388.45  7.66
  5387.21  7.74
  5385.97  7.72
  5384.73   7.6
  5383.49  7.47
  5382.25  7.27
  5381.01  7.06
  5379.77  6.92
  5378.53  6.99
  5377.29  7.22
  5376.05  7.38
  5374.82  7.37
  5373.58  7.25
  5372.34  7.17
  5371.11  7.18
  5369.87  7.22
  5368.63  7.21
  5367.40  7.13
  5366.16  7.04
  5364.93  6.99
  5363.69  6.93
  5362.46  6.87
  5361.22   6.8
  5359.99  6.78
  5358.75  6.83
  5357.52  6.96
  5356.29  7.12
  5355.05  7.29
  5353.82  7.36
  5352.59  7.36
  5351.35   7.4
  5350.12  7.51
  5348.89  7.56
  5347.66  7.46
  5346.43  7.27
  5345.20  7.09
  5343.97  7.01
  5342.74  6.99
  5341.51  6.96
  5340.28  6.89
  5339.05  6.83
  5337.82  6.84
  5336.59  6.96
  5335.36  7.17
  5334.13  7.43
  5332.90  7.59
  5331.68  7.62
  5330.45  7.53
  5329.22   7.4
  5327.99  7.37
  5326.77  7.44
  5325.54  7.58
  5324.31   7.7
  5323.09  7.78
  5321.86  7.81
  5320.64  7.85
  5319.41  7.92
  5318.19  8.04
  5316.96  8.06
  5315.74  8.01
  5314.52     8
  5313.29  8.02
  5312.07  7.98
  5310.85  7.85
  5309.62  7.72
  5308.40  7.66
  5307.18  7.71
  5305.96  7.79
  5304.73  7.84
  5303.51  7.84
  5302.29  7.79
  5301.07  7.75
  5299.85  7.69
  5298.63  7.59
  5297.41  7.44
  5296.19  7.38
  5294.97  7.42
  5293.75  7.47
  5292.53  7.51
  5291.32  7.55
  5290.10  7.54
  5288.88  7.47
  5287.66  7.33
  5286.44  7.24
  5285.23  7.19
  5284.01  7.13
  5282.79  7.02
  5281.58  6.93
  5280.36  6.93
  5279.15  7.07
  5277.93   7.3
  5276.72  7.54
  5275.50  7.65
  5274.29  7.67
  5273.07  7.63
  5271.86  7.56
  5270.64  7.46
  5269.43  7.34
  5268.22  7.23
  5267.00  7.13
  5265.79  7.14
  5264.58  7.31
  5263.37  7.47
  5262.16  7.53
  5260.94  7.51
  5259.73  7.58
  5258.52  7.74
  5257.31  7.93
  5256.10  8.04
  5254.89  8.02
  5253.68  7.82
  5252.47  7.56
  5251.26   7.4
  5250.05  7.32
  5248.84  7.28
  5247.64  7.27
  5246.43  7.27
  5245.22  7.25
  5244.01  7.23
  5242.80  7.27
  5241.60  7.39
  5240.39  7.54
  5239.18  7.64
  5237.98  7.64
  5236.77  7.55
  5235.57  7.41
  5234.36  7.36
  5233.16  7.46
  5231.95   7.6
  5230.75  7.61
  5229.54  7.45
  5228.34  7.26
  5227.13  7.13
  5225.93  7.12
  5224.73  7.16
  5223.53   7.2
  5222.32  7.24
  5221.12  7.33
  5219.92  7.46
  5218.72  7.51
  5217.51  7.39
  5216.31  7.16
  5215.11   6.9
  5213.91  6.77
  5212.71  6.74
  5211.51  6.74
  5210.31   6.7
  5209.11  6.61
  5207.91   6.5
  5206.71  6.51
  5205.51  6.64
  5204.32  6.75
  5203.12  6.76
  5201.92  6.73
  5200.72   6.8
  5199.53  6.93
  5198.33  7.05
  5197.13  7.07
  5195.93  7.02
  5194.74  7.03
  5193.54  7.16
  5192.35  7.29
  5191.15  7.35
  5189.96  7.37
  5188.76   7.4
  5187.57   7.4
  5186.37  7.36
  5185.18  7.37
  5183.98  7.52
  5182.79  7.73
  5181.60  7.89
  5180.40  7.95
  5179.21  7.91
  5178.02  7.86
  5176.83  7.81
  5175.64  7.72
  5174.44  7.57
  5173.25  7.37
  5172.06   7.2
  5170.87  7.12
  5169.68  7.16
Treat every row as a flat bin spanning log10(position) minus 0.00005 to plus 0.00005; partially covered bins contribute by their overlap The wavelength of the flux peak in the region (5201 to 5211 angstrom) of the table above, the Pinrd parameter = 5203.12 angstrom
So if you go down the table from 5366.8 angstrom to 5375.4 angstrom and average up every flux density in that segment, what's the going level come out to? 7.2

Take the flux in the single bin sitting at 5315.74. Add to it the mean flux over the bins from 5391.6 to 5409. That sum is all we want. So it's 15.2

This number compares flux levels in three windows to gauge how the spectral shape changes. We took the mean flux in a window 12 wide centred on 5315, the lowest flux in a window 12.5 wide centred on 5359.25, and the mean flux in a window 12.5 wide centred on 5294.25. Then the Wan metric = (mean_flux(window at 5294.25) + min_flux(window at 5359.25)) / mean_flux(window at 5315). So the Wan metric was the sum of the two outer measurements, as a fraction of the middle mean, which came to 1.80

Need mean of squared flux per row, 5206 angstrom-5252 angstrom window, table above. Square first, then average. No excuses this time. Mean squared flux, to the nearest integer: 52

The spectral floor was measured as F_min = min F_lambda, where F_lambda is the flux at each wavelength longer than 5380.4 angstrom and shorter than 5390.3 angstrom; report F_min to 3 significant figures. 7.06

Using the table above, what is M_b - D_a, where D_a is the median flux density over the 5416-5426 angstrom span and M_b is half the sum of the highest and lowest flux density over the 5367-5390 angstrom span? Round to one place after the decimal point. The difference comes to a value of -0.5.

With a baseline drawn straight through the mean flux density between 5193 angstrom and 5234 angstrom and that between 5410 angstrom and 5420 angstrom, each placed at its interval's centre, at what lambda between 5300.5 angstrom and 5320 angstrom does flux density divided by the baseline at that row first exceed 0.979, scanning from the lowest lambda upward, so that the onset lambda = 5301.07 angstrom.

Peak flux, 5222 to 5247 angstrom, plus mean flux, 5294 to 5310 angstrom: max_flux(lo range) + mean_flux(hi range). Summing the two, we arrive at 15.3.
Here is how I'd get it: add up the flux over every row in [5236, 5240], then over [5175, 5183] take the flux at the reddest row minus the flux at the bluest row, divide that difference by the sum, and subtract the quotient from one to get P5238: 1.00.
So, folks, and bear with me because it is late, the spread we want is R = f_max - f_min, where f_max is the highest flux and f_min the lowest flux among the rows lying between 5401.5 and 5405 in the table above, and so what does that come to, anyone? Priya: 0.14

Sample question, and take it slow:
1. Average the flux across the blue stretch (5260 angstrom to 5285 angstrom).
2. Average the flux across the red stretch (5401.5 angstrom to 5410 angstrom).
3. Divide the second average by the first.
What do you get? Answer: 0.95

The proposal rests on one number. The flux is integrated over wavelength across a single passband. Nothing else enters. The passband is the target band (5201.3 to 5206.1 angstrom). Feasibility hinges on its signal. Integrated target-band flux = 32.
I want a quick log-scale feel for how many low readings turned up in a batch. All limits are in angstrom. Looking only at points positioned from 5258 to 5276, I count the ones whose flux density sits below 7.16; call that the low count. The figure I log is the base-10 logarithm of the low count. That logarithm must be 0.30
